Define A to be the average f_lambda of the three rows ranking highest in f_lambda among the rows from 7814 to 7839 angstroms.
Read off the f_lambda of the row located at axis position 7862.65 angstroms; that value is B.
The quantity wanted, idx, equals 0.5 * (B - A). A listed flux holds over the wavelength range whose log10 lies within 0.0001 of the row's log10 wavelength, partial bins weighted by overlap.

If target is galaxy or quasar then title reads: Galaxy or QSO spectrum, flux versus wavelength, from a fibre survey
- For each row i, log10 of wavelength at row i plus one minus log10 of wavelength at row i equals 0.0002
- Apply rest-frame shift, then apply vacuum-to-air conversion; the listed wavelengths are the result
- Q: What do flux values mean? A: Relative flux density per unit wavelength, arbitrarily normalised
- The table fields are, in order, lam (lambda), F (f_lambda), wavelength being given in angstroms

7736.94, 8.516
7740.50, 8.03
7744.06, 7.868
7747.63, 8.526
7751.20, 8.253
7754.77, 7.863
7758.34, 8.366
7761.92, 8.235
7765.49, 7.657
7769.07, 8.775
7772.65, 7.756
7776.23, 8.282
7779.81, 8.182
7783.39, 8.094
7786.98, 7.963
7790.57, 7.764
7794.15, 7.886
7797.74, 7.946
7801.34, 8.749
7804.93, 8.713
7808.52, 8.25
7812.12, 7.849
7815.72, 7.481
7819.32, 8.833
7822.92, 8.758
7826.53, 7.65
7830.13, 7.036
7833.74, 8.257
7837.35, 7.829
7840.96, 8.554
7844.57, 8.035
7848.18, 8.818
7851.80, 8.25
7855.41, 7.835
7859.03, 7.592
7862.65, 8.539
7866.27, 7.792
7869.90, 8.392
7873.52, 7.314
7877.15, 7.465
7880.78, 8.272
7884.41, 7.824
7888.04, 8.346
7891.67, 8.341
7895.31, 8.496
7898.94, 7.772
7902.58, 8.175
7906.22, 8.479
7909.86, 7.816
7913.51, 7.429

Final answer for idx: -0.04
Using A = 8.62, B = 8.539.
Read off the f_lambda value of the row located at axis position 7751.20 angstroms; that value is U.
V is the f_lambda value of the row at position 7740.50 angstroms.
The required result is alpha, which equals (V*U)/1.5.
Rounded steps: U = 8.253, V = 8.03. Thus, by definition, 44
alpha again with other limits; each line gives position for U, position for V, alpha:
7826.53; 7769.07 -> 45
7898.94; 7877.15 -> 39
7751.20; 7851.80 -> 45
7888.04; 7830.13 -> 39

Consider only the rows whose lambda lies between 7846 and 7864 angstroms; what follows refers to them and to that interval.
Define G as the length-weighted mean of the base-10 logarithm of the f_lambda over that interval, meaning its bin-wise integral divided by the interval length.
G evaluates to 0.913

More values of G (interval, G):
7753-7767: 0.905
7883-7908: 0.914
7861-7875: 0.903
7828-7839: 0.886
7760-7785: 0.910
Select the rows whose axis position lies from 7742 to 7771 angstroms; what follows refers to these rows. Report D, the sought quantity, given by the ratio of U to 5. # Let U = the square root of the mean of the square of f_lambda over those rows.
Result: 1.640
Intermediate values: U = 8.20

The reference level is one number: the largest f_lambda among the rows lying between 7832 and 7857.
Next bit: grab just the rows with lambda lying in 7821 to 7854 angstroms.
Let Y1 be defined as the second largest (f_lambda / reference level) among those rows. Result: 0.993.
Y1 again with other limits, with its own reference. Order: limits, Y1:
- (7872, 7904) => 0.946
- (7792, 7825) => 0.993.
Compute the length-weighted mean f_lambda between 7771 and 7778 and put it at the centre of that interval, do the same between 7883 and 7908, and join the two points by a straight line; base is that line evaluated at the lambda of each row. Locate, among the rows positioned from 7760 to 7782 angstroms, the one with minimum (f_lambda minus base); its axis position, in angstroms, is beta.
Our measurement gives 7765.49 angstroms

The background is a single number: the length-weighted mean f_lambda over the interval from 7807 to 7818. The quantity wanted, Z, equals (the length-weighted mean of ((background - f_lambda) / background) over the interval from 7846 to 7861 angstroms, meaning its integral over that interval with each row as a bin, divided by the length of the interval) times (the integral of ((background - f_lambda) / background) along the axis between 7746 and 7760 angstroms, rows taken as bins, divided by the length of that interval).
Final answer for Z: 0.0014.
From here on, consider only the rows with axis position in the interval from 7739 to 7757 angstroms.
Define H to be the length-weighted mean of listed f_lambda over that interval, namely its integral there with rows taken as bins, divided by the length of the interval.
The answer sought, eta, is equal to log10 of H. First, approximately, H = 8.12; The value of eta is 0.909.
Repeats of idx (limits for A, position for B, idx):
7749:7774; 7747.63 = 0.03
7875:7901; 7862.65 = 0.07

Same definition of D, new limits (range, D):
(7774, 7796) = 1.606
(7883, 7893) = 1.635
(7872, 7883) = 1.539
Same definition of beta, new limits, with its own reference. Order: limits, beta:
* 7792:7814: 7812.12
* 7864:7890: 7873.52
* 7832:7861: 7859.03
